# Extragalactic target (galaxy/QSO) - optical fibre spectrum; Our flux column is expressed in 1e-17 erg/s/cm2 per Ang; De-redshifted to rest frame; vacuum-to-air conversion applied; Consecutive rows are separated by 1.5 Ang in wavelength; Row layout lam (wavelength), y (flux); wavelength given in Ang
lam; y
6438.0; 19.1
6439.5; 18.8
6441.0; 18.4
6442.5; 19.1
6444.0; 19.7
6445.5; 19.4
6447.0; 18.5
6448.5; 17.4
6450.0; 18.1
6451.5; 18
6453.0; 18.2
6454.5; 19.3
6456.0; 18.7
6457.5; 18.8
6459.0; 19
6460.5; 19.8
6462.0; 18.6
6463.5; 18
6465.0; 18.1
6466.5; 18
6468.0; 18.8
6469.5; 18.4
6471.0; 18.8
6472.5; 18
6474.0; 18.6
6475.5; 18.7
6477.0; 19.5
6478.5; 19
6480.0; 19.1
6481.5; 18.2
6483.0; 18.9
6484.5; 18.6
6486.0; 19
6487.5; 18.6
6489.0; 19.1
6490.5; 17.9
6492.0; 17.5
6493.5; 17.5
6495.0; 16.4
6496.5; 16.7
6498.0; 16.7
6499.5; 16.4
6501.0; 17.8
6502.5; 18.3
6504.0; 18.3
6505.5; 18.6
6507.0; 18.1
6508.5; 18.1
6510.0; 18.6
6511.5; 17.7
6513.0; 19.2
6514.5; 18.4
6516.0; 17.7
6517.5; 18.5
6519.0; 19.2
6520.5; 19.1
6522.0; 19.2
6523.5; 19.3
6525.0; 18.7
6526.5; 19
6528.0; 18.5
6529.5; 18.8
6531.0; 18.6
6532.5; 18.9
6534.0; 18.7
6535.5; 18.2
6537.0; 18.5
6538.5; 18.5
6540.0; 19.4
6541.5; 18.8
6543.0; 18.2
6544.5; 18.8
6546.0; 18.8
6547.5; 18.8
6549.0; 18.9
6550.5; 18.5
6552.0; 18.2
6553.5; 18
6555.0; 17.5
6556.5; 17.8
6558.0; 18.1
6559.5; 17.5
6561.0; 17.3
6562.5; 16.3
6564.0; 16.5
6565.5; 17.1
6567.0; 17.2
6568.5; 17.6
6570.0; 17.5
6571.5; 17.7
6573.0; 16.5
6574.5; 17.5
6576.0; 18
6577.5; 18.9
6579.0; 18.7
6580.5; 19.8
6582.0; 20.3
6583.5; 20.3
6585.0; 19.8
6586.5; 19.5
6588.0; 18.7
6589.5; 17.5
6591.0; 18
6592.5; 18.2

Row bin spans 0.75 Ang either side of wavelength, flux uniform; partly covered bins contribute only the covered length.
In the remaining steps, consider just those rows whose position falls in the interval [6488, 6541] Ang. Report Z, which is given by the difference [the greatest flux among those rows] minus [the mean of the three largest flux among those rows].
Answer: 0.10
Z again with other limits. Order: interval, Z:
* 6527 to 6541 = 0.37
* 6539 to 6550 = 0.37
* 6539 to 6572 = 0.37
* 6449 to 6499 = 0.27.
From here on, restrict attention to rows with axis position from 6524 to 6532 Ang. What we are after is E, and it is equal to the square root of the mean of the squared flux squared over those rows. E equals 351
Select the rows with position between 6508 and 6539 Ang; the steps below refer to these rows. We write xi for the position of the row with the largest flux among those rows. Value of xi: 6523.5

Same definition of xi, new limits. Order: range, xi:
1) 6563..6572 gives 6571.5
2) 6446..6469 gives 6460.5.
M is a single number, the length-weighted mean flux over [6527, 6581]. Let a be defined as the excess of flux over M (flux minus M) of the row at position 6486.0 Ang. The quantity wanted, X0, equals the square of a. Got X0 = 0.77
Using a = 0.9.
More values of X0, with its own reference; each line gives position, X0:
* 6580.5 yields 2.81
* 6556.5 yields 0.11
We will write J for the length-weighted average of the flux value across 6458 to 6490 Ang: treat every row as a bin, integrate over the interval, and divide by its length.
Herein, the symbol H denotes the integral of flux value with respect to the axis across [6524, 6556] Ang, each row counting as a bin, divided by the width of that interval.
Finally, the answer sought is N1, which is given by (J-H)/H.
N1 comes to 0.01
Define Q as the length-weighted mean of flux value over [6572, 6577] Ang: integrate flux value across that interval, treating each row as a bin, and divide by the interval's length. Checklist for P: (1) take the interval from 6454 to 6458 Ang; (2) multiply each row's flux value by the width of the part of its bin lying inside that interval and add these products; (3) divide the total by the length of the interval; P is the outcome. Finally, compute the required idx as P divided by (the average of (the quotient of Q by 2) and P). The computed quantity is 1.369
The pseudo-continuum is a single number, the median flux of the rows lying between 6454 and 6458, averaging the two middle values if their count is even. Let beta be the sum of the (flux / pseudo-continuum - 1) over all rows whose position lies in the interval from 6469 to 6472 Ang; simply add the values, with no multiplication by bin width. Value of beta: -0.021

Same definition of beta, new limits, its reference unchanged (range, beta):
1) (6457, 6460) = 0.011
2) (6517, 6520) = 0.005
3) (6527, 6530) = -0.016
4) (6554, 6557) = -0.122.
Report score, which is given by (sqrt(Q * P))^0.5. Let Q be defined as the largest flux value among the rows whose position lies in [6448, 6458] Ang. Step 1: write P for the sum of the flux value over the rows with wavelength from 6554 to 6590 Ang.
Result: 9.6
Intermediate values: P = 434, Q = 19.3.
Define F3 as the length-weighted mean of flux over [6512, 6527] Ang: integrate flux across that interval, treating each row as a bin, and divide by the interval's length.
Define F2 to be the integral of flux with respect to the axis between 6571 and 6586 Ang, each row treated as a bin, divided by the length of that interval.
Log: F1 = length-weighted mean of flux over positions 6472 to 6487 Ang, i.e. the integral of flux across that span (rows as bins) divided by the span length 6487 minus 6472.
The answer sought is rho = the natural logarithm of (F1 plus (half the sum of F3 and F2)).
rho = 3.63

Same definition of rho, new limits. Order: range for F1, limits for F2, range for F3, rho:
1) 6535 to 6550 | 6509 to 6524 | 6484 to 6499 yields 3.61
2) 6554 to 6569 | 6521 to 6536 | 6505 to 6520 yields 3.58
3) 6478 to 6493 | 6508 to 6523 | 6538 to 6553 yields 3.62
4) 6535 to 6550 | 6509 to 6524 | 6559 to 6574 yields 3.60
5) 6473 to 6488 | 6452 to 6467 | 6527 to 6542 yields 3.62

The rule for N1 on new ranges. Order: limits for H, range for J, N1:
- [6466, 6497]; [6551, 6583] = -0.03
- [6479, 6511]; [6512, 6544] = 0.04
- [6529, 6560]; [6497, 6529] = -0.01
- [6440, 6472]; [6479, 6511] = -0.03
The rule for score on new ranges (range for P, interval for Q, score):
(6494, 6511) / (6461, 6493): 7.8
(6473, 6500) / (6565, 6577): 8.8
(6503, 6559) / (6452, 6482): 10.8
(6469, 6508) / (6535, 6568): 9.8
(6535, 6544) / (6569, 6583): 6.9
